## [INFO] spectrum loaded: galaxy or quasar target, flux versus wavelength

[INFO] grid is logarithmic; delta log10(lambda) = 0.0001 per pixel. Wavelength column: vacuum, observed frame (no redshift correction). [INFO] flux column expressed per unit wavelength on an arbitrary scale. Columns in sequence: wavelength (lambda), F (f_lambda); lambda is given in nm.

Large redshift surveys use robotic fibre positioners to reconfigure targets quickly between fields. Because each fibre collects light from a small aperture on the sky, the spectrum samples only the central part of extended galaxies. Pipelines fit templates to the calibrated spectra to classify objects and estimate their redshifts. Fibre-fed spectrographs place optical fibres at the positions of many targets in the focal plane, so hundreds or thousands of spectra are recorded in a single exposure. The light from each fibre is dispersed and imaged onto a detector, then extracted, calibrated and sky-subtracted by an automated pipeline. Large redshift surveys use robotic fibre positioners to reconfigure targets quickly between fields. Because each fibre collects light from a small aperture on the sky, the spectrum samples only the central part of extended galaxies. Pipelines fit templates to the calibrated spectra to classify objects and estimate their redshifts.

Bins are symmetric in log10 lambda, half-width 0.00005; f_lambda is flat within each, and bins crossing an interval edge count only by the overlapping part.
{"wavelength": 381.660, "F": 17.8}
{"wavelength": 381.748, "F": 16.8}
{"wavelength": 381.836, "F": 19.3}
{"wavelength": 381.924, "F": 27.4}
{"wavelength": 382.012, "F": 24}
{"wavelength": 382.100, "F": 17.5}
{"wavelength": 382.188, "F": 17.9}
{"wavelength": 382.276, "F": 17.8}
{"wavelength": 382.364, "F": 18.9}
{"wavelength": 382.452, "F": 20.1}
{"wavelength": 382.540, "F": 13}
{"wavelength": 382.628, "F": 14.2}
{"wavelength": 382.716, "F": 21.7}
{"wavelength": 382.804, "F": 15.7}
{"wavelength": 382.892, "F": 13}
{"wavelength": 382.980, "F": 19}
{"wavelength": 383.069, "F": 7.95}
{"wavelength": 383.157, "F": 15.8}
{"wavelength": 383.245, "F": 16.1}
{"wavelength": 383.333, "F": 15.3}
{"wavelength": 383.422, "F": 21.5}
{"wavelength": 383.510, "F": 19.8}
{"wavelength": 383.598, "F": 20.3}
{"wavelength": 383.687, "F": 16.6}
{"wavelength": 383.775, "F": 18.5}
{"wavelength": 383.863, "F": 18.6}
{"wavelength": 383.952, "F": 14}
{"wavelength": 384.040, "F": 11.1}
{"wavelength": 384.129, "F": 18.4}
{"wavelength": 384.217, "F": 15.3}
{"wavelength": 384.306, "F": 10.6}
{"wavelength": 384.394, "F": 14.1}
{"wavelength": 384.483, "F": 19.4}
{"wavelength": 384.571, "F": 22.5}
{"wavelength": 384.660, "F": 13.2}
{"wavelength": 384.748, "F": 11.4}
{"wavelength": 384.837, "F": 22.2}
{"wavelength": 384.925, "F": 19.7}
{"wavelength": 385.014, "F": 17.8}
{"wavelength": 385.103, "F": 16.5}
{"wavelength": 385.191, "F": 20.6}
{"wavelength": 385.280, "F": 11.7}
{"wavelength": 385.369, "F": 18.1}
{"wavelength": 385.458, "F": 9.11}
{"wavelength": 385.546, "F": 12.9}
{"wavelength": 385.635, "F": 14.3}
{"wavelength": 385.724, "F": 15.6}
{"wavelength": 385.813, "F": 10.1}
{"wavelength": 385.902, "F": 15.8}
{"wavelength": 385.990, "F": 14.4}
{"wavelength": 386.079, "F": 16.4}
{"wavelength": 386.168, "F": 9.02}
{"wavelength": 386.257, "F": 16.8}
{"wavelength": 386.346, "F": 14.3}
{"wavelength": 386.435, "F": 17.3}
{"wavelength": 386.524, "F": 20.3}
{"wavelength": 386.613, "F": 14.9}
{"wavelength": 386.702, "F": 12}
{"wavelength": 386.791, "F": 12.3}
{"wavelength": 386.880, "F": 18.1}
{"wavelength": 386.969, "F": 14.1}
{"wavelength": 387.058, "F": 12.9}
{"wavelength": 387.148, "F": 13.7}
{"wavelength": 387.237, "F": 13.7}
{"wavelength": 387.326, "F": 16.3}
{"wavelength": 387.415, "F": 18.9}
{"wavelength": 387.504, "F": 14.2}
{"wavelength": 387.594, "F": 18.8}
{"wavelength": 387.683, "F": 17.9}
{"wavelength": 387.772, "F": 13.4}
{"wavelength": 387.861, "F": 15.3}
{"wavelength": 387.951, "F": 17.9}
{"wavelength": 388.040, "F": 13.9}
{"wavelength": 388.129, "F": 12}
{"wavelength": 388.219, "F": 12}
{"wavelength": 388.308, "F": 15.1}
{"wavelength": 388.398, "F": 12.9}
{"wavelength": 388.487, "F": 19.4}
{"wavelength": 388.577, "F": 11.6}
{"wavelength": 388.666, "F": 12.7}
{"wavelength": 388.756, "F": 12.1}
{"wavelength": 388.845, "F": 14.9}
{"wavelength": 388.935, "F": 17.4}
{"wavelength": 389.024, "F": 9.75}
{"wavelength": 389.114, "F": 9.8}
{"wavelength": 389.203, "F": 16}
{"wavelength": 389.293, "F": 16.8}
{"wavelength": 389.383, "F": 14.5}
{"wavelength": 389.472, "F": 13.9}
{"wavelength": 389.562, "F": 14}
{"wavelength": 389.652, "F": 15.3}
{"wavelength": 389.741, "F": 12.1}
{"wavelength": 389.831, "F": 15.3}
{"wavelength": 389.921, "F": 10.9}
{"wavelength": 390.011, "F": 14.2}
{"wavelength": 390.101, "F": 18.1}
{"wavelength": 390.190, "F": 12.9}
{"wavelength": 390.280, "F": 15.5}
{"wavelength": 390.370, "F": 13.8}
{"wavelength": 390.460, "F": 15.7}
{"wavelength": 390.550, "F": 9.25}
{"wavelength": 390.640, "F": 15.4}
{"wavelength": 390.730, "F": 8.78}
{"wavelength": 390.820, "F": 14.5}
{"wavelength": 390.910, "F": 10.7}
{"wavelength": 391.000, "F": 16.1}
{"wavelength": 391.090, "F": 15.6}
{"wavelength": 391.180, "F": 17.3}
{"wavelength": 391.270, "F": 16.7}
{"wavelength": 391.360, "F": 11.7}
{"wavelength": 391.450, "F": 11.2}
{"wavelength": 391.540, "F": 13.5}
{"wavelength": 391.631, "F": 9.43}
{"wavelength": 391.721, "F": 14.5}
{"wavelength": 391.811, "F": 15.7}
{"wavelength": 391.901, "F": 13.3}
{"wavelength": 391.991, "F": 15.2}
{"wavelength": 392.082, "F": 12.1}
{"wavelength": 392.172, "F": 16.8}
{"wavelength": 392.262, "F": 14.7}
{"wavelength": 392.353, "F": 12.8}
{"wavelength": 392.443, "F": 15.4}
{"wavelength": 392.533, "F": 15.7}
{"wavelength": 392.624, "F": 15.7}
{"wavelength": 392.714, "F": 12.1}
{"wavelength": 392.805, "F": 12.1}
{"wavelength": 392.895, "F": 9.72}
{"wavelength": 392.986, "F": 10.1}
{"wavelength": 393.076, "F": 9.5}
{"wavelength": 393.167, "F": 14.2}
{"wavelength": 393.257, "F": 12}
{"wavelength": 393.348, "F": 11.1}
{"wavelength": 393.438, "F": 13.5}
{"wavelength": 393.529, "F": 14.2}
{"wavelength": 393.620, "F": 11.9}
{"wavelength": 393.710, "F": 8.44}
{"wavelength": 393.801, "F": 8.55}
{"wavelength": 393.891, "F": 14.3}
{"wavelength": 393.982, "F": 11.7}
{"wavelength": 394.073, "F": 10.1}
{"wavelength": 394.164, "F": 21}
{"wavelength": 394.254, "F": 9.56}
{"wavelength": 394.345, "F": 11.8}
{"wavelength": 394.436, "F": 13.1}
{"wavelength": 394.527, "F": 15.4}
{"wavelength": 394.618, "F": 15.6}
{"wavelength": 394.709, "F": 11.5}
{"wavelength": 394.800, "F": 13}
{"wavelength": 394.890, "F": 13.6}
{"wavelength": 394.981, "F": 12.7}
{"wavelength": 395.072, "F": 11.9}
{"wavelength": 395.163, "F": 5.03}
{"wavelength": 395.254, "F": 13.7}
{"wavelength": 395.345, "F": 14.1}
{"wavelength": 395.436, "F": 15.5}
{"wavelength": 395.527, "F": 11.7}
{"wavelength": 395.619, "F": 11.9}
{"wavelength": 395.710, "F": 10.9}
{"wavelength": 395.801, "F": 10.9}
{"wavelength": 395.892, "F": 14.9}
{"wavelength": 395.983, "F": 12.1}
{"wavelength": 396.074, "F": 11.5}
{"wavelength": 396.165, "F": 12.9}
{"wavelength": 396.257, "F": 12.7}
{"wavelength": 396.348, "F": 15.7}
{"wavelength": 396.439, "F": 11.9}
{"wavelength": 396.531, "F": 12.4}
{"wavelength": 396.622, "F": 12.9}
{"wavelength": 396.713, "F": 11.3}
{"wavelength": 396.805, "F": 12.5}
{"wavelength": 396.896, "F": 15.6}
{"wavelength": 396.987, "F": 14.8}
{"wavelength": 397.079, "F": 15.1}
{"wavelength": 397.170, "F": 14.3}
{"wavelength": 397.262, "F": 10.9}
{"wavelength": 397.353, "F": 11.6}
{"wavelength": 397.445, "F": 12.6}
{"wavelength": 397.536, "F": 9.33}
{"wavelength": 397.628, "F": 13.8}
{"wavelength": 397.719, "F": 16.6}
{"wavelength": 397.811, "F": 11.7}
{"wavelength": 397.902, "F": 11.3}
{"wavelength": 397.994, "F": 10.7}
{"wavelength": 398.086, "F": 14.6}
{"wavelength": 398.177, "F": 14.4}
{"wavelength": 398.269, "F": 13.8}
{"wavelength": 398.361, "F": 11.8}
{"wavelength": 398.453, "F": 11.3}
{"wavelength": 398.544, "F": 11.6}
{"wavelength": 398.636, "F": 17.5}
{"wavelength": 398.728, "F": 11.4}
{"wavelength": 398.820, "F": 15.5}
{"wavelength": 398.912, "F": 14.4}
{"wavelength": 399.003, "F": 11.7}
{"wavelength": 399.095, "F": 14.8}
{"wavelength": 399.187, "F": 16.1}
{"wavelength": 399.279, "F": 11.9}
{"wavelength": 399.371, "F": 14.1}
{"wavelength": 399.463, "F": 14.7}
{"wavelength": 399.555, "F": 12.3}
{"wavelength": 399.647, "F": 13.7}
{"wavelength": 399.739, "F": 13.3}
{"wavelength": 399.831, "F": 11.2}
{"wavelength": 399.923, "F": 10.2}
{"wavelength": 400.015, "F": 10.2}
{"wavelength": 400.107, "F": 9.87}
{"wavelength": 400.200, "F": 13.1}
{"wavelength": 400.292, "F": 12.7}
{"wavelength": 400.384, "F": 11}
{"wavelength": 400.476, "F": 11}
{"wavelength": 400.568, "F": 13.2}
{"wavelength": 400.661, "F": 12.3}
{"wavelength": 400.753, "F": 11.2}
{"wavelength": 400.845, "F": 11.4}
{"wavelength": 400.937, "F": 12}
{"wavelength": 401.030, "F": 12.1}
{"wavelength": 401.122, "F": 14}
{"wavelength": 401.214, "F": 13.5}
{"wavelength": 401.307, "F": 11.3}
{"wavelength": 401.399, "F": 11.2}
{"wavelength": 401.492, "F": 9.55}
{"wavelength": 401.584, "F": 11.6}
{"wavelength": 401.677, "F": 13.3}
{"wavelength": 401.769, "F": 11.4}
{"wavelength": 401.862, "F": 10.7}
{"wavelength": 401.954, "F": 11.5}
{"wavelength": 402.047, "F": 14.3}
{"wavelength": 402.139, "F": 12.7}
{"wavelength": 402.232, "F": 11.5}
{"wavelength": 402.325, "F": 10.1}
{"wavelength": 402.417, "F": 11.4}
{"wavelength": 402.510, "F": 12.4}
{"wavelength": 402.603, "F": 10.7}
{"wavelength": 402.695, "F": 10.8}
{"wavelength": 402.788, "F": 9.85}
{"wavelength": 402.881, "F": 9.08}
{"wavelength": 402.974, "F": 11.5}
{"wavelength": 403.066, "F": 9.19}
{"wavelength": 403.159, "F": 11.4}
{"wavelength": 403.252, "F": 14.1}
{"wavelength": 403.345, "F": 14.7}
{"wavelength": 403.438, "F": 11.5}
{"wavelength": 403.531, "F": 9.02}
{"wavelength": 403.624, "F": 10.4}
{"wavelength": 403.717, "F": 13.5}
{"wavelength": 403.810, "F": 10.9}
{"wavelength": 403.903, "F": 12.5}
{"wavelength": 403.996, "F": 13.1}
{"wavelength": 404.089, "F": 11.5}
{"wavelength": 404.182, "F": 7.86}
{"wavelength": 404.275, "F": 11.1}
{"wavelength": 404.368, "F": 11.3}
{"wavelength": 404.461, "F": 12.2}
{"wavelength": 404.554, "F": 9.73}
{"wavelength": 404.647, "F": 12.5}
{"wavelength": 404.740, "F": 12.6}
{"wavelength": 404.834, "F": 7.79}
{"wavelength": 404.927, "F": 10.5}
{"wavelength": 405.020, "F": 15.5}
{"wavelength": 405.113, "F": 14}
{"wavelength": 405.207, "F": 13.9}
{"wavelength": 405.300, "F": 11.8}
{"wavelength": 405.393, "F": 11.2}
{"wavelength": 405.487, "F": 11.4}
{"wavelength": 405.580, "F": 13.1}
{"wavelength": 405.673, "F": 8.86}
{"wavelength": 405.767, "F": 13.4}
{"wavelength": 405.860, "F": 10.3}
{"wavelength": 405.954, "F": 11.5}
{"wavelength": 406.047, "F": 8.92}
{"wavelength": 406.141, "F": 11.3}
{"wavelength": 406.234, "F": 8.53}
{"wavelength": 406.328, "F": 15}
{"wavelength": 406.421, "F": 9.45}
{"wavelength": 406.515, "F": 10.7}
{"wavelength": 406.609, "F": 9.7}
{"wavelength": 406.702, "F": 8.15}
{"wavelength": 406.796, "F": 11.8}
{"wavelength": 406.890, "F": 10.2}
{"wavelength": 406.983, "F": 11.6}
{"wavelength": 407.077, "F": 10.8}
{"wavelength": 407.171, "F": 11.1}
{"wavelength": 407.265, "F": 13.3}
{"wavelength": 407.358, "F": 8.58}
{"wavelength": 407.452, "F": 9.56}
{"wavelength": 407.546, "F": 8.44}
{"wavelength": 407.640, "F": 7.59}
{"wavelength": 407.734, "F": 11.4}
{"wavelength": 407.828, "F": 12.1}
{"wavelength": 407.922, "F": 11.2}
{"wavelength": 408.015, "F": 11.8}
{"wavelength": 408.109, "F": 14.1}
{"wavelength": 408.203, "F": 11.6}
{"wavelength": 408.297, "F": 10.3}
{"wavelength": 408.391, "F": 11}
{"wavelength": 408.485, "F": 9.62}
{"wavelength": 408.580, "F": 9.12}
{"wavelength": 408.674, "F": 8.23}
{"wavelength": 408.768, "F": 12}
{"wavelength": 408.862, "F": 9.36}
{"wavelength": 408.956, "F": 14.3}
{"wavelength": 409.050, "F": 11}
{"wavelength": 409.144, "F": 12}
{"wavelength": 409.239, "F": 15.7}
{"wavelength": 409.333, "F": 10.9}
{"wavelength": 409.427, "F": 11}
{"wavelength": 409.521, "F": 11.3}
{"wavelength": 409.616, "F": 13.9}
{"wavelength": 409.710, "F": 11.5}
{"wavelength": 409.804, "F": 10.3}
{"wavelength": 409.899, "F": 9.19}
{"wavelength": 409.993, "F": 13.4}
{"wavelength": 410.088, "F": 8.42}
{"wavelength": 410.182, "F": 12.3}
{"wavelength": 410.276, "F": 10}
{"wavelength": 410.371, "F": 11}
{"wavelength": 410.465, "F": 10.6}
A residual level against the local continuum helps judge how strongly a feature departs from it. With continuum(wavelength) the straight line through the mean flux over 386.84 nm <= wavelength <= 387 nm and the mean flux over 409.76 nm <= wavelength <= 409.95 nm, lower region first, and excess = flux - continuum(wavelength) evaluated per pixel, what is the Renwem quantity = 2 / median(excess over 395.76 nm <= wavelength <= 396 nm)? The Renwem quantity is -1.3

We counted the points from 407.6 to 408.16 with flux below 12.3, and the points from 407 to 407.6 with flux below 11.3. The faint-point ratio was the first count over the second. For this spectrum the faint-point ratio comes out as 1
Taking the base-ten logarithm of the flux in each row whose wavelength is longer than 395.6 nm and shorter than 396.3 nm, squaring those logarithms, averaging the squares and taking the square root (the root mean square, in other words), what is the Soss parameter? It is 1.09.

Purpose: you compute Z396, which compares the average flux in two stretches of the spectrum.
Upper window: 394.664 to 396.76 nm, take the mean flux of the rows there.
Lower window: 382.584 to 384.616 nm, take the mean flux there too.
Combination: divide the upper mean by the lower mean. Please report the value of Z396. 0.75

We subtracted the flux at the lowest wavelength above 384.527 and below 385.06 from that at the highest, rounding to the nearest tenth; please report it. -4.7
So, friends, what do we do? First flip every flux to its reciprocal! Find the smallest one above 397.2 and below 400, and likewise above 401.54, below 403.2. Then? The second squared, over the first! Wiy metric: 0.086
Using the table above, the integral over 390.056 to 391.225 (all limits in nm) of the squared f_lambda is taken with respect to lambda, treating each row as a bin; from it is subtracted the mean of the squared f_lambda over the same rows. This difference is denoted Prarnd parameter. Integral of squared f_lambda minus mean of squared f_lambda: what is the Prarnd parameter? 35.1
